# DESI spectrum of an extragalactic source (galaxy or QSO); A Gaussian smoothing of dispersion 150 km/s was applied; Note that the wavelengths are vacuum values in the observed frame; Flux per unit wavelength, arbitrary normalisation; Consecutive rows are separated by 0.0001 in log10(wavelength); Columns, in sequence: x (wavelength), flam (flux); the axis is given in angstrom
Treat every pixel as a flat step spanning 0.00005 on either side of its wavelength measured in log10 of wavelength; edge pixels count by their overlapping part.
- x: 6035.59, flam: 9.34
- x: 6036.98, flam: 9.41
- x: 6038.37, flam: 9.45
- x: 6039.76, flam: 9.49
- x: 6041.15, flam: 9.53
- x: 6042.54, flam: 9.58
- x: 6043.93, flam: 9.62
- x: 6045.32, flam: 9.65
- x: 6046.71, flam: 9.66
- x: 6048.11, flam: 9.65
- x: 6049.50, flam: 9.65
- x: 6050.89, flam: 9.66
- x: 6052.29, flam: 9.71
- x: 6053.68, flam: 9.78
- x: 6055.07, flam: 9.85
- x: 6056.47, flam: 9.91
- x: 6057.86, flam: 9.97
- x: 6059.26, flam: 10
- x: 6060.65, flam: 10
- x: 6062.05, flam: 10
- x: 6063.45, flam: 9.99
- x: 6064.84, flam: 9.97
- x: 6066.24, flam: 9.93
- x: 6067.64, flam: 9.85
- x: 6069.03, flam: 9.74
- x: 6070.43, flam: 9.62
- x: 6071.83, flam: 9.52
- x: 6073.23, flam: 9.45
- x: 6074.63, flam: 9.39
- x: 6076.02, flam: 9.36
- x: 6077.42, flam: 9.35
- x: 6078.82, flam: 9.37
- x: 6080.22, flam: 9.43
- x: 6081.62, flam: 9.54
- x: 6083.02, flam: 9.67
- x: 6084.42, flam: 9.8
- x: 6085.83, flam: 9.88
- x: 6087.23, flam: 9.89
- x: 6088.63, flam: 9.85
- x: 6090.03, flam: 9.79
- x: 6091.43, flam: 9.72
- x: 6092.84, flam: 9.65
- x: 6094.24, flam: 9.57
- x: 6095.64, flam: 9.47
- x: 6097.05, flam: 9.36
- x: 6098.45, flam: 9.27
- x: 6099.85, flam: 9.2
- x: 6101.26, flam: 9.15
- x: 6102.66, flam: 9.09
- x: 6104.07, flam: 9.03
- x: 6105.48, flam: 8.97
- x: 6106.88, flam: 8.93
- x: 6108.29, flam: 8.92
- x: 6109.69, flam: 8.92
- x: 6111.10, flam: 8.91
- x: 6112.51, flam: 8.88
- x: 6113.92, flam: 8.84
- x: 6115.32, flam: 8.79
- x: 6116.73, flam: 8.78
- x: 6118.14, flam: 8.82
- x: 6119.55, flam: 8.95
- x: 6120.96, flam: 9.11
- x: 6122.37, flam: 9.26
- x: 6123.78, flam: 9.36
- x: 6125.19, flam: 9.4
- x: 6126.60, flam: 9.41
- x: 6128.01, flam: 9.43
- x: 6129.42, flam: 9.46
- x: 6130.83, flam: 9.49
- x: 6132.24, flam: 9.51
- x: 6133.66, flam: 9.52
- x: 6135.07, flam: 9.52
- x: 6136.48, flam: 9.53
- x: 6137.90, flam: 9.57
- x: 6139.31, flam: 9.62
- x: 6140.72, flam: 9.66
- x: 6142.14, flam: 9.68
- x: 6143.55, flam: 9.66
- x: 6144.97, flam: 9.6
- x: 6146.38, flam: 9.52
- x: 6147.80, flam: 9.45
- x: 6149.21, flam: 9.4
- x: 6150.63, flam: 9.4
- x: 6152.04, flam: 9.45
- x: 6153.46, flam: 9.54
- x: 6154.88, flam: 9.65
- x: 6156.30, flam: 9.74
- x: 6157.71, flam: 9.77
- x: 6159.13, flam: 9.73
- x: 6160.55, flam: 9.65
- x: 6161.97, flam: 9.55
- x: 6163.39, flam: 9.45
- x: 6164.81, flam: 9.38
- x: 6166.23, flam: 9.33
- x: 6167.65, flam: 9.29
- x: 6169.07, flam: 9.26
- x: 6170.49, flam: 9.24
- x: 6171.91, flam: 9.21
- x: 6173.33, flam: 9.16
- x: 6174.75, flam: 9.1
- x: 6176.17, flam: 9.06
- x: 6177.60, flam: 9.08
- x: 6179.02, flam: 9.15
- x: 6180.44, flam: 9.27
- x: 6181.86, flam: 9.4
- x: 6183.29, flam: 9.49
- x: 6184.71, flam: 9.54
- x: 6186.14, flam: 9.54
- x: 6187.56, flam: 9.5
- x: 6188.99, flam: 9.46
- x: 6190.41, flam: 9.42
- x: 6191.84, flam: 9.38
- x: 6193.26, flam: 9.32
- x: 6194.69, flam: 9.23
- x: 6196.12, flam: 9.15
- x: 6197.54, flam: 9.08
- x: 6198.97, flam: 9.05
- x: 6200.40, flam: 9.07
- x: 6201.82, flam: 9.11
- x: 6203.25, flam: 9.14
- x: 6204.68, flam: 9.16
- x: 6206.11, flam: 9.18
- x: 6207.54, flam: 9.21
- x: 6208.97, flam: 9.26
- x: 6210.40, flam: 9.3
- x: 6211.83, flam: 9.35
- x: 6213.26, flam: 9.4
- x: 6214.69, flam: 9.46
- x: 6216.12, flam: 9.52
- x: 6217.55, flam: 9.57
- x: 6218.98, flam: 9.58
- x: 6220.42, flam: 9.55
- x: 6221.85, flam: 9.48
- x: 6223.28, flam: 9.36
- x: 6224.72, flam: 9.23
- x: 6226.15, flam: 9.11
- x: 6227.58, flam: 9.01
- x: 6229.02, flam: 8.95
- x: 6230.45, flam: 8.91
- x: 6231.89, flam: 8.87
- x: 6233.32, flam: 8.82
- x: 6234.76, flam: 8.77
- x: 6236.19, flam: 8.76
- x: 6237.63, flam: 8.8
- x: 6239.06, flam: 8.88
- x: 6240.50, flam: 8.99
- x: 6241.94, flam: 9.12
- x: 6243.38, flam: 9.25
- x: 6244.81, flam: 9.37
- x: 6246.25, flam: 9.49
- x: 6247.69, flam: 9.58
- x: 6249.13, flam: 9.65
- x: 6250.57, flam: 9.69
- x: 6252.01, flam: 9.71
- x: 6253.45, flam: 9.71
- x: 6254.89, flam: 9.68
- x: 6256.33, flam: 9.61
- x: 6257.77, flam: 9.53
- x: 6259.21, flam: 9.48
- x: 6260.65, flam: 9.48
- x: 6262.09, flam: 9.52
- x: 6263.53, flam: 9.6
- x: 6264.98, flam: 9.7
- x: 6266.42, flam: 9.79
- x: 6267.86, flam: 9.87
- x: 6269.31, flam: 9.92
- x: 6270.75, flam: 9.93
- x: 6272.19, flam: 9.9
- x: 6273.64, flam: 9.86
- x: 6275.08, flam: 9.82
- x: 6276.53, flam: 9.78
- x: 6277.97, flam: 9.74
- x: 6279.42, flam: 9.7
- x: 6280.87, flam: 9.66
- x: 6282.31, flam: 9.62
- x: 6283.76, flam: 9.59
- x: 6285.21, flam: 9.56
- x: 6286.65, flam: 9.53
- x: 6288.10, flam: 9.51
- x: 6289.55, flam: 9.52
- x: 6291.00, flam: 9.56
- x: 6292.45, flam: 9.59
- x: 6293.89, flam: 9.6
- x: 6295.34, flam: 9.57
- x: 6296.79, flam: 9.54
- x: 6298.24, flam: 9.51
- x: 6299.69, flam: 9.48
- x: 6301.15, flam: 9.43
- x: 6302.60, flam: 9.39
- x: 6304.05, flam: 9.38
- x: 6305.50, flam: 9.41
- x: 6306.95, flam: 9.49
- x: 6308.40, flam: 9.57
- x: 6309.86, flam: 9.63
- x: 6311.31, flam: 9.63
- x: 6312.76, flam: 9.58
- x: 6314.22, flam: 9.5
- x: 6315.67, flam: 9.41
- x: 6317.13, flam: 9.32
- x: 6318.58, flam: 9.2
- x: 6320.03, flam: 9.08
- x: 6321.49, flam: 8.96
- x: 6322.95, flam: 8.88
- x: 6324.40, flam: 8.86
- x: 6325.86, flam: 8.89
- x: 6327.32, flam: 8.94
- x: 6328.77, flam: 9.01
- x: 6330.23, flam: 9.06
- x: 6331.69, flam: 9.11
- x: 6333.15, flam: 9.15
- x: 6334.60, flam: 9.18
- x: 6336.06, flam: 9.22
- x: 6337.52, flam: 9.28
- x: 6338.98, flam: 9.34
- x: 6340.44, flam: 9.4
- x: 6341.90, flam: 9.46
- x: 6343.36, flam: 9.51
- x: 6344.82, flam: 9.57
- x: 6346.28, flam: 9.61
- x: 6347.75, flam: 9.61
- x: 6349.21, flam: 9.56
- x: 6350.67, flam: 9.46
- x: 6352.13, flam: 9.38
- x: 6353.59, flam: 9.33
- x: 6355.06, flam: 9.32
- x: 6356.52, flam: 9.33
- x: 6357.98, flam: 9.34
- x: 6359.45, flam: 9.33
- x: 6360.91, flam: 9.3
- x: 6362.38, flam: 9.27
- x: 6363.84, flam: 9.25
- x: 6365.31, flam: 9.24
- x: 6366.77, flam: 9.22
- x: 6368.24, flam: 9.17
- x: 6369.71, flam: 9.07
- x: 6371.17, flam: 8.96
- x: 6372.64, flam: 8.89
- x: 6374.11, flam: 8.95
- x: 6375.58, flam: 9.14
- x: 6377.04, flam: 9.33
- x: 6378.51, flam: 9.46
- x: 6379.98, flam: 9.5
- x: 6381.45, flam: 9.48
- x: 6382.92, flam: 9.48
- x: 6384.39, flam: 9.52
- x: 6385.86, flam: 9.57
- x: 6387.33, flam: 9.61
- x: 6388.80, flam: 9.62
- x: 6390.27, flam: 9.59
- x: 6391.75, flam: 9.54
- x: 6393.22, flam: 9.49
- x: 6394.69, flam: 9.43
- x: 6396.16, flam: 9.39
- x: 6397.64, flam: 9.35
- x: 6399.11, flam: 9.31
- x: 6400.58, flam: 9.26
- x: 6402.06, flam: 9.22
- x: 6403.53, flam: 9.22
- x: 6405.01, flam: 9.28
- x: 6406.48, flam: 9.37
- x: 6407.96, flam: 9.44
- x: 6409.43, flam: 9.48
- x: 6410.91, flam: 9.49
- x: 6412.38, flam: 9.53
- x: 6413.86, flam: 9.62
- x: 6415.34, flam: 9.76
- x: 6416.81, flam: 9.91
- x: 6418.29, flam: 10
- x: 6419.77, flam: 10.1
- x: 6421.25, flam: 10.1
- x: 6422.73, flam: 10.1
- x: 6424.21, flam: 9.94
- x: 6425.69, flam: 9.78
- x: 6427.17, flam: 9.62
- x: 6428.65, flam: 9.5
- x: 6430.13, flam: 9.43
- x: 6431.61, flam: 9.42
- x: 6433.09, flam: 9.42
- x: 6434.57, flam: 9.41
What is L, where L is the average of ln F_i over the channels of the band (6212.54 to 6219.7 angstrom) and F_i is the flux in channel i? 2.252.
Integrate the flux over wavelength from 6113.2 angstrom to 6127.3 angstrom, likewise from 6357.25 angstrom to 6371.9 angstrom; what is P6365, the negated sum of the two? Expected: -262.9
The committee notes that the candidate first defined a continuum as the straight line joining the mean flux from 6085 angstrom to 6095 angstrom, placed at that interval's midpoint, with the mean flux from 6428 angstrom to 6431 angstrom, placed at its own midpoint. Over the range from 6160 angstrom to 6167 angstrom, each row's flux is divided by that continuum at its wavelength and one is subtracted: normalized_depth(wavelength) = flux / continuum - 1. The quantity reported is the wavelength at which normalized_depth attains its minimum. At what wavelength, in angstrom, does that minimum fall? 6166.23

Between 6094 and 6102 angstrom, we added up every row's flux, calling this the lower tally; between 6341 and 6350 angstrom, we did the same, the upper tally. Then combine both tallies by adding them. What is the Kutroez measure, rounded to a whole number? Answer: 113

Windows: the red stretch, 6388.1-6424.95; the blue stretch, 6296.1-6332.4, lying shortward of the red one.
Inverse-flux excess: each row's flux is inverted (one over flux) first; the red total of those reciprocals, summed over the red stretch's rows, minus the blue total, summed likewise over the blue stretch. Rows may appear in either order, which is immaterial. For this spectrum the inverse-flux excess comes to -0.08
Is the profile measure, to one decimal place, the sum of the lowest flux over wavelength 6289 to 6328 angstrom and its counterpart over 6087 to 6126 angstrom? 17.6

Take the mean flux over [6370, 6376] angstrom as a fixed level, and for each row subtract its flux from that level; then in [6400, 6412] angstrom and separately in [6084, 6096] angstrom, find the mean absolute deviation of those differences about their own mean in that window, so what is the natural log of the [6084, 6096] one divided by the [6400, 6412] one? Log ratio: 0.17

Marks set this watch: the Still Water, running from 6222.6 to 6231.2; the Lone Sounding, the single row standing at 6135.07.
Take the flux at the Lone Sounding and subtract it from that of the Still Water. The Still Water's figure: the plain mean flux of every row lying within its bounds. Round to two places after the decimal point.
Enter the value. -0.43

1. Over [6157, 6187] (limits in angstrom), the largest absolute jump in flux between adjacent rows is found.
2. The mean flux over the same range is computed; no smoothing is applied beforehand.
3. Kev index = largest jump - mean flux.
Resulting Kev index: -9.2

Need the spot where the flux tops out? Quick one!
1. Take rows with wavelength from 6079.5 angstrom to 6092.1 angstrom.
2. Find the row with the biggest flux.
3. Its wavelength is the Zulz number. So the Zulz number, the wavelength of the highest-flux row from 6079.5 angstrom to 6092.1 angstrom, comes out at 6087.23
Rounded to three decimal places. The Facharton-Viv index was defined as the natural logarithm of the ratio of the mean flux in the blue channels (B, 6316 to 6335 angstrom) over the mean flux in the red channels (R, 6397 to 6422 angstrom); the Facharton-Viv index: -0.054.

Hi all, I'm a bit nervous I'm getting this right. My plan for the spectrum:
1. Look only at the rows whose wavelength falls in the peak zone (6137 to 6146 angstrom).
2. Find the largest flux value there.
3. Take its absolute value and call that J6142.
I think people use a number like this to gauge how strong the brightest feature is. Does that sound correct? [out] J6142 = 9.7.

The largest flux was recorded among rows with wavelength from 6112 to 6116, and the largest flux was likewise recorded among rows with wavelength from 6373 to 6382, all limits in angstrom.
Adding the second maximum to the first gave 18.4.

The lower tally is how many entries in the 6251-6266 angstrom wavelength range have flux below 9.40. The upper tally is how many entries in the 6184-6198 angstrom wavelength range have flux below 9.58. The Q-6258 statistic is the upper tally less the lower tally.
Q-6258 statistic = 10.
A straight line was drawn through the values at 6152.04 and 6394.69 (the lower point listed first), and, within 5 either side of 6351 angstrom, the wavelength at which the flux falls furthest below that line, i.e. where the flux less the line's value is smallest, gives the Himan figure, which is 6355.06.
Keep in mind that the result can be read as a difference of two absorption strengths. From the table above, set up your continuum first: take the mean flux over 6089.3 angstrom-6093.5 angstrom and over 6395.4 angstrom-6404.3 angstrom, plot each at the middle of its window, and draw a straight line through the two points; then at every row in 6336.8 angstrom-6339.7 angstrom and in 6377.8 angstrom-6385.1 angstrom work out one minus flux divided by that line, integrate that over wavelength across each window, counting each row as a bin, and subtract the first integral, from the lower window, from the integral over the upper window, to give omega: -0.16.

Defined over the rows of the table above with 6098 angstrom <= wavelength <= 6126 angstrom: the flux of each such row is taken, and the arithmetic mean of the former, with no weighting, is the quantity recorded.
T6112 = 9.0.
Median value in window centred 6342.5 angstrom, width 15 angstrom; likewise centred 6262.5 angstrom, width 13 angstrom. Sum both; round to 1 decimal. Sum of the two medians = 19.1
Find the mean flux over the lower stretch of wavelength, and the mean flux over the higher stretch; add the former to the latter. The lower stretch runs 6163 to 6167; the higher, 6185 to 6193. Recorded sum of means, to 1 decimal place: 18.8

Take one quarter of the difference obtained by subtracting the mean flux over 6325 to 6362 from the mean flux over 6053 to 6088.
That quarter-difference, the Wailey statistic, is 0.11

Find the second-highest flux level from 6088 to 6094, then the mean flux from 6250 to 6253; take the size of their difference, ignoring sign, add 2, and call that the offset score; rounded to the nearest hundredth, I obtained 2.09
